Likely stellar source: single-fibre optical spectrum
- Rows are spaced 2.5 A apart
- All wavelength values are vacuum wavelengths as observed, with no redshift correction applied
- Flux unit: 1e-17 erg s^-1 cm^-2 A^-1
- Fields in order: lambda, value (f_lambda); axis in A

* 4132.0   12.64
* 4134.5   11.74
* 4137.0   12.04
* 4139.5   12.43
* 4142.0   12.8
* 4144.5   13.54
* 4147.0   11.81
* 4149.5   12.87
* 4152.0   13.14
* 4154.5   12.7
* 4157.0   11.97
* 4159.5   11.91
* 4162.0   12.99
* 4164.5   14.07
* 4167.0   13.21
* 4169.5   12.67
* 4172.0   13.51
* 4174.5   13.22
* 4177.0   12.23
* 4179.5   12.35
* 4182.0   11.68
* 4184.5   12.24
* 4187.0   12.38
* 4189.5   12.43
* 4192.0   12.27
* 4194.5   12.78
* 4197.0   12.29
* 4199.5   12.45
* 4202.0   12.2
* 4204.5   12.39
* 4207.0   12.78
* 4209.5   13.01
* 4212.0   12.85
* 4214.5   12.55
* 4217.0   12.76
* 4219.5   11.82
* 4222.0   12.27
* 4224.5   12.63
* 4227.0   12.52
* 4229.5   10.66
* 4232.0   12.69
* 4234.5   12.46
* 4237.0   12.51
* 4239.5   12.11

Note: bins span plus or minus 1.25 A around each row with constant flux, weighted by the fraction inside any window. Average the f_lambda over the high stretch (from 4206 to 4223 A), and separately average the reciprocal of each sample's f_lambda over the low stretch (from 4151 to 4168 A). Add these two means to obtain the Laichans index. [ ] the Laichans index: 12.7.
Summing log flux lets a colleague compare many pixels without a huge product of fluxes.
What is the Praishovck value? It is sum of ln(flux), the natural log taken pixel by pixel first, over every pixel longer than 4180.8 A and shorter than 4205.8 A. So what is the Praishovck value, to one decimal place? 25.1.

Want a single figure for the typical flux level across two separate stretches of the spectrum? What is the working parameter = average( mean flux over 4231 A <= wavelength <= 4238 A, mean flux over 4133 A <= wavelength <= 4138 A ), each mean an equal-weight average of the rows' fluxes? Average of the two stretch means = 12.2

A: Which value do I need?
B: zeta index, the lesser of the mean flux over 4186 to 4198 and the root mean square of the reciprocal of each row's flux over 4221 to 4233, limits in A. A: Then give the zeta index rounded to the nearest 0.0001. 0.0828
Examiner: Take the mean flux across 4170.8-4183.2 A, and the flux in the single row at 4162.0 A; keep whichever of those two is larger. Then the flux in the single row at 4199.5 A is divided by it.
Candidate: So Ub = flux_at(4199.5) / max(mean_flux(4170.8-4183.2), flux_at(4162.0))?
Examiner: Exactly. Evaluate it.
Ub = 0.96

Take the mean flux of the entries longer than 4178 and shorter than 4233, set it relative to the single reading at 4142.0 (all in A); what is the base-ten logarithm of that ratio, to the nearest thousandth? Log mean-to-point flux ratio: -0.015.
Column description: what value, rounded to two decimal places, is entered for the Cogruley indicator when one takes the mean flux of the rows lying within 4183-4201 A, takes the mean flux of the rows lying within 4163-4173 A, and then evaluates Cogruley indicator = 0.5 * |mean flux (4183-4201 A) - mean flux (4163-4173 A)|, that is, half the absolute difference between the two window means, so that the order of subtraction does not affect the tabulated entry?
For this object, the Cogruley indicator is 0.48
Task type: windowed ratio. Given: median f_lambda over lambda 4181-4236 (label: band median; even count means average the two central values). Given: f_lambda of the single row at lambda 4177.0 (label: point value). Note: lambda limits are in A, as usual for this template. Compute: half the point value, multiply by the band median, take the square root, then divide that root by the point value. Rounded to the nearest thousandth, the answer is 0.713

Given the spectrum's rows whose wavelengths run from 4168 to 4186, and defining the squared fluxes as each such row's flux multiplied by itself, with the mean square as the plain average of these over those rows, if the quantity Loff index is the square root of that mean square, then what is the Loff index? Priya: 12.6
